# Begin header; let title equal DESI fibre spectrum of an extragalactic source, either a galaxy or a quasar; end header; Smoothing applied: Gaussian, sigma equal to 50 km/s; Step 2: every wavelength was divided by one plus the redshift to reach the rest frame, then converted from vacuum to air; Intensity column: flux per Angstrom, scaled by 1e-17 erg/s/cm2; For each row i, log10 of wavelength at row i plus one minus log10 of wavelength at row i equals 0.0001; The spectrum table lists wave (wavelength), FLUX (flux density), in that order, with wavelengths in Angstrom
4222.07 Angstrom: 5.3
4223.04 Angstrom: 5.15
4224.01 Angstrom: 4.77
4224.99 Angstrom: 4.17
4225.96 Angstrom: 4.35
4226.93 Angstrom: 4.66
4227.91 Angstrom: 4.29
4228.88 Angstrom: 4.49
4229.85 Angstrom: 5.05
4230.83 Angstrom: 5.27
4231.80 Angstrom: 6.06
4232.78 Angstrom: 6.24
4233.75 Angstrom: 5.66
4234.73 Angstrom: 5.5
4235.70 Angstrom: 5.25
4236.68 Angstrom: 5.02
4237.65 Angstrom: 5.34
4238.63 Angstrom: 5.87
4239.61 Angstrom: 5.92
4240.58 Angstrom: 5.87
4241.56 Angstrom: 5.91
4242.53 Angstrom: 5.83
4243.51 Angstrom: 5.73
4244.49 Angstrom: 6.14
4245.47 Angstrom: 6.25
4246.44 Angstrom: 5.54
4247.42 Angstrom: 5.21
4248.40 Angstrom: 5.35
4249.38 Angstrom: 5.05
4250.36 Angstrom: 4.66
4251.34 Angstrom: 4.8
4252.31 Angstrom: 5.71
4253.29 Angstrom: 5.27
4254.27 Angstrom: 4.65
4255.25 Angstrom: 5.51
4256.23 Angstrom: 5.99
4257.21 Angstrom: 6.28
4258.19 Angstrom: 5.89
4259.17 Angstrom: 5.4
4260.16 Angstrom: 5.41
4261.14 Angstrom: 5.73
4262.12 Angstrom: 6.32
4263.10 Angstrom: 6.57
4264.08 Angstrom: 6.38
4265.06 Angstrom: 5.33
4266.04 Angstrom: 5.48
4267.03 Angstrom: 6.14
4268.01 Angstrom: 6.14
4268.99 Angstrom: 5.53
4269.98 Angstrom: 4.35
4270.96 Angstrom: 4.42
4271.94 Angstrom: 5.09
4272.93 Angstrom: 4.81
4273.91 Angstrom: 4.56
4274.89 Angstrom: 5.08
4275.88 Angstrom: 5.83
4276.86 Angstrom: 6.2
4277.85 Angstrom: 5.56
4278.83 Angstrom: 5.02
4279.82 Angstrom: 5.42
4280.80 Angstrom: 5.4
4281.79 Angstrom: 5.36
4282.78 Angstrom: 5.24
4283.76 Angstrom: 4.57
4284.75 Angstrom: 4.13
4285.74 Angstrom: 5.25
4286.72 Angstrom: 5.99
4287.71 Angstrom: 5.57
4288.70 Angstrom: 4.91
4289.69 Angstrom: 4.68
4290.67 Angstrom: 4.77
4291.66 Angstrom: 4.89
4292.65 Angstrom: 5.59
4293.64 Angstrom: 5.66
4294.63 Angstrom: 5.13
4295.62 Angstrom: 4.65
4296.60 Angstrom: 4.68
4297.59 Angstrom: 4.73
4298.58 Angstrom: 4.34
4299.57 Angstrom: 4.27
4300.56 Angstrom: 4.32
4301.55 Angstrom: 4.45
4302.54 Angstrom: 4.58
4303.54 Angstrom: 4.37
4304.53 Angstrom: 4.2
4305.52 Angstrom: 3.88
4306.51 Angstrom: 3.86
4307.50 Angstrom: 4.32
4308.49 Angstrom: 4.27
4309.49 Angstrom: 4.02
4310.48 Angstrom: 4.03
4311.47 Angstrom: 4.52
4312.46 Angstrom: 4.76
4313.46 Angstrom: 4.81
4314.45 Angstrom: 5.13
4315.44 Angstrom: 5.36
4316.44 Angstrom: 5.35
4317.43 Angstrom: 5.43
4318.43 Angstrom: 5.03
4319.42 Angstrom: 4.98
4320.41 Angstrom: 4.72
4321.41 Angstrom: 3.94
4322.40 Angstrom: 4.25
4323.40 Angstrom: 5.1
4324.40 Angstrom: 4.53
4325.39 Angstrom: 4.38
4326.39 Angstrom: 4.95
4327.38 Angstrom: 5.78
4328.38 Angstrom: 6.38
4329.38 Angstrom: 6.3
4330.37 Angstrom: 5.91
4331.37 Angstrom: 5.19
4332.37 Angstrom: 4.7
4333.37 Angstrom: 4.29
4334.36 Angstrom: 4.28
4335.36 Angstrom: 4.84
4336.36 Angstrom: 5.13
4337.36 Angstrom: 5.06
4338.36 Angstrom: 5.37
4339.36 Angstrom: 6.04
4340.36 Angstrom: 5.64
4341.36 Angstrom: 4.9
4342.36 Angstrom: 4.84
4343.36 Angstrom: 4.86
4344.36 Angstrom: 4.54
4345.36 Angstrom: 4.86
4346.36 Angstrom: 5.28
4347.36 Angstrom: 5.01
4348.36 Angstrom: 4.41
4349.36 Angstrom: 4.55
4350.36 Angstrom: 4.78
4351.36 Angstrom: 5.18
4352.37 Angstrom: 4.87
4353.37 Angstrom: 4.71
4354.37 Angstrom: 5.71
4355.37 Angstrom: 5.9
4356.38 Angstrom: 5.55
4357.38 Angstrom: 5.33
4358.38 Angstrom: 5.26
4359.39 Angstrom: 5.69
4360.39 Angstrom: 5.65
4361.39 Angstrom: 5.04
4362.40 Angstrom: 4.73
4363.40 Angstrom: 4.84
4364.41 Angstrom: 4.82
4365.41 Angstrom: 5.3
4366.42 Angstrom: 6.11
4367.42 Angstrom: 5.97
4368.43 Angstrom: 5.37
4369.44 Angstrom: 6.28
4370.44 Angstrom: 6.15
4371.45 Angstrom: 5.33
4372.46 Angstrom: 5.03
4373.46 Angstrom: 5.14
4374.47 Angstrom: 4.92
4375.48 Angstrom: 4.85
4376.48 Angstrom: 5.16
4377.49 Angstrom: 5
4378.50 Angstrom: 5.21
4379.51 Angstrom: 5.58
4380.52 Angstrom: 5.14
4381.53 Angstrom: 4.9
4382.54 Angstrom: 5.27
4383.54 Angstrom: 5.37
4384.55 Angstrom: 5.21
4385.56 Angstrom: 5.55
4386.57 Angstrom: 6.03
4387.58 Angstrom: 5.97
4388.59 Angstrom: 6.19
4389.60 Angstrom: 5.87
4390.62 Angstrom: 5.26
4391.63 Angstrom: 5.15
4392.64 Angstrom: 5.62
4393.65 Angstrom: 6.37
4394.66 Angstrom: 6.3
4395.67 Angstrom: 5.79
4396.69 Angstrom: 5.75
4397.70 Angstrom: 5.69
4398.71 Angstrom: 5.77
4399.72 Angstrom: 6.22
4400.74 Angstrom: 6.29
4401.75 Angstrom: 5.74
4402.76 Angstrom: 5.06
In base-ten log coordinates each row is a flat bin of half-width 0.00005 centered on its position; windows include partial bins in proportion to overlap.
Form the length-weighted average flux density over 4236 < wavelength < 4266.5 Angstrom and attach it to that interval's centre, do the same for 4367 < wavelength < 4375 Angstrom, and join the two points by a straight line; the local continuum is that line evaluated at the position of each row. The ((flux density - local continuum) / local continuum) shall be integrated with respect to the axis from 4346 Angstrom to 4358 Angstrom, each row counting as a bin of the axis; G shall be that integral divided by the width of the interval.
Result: -0.08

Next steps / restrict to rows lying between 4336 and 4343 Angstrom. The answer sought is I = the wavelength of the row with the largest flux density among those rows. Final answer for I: 4339.36 Angstrom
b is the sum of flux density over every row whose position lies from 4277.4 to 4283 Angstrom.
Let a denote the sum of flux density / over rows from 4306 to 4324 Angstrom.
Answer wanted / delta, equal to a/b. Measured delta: 2.6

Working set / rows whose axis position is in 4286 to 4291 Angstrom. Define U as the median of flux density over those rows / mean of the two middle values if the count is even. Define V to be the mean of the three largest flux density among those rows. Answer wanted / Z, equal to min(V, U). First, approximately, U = 4.91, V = 5.49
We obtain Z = 4.91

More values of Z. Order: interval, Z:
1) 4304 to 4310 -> 4.11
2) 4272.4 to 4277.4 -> 5.08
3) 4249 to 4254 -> 5.05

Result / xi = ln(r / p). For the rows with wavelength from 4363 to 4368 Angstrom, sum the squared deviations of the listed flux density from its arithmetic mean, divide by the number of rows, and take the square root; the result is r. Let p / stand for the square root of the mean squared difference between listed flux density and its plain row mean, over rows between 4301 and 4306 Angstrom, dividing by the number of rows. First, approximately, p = 0.24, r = 0.55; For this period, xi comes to 0.8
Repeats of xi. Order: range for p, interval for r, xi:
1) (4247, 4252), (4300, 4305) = -0.7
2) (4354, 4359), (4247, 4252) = 0.1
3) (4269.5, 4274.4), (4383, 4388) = 0.2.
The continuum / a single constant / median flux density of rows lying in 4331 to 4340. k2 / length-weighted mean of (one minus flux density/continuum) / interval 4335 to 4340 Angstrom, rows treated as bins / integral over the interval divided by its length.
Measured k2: 0.0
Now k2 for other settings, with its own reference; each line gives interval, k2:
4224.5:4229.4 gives 0.1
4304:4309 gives 0.2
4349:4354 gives 0.0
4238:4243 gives -0.2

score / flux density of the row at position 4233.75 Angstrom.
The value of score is 5.66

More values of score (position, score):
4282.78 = 5.24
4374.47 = 4.92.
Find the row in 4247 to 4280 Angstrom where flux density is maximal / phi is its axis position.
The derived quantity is 4263.10 Angstrom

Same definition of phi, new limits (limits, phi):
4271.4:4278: 4276.86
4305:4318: 4317.43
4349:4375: 4369.44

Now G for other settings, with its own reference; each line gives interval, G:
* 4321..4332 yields -0.07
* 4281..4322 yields -0.15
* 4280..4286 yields -0.11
